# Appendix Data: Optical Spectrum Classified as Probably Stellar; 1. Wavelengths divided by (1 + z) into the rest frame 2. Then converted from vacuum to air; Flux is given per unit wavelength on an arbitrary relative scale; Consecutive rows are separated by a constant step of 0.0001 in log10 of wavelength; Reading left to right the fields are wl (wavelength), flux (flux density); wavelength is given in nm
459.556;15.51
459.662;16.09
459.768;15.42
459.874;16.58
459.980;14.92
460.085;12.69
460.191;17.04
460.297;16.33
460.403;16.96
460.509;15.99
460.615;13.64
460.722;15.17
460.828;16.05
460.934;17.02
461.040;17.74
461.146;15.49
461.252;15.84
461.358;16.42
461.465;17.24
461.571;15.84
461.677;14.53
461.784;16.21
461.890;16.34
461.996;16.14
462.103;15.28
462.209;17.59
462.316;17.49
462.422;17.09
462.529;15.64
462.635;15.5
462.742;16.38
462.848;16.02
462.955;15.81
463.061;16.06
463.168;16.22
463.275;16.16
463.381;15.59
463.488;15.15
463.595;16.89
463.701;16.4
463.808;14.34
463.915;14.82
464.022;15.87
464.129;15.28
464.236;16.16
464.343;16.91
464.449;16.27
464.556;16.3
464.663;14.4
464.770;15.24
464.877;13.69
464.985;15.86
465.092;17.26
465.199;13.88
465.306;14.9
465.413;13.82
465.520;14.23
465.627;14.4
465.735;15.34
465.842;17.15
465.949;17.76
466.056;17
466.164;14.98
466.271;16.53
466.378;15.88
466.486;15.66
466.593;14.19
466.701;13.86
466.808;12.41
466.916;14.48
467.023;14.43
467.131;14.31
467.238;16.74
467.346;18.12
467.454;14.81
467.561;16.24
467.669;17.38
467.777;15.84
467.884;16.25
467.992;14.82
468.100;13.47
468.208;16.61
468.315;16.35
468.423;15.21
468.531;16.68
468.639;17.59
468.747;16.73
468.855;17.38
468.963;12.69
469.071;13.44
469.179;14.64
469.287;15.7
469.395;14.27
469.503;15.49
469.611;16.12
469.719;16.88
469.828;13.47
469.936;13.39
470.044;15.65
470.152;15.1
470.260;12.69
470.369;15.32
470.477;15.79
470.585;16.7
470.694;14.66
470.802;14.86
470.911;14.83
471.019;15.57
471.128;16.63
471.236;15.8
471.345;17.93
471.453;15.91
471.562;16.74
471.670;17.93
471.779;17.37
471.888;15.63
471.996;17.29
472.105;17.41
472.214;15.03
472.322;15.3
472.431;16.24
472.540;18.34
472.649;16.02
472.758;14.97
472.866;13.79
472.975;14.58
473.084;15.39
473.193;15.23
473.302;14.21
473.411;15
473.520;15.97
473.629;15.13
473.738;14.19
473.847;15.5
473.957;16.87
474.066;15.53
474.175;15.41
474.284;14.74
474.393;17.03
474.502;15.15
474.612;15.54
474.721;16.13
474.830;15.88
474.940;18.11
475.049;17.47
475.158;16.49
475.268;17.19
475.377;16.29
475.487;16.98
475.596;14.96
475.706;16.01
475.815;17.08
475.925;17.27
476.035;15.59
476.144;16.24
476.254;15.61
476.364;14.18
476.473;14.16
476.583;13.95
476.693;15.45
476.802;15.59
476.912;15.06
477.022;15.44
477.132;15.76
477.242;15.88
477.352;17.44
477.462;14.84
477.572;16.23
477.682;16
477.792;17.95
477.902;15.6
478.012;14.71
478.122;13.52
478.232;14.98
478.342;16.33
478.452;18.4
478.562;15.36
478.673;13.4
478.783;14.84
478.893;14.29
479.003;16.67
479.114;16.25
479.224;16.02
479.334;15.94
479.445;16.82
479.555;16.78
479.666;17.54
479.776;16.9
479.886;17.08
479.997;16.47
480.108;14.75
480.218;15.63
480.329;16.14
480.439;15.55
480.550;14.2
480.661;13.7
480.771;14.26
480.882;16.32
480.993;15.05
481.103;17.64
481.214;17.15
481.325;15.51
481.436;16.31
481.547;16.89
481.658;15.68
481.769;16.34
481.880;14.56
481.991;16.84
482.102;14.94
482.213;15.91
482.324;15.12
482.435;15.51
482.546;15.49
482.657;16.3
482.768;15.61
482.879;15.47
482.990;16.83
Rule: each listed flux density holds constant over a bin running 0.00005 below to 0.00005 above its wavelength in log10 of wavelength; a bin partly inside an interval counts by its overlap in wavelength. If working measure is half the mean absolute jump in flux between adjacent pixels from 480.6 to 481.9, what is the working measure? 0.62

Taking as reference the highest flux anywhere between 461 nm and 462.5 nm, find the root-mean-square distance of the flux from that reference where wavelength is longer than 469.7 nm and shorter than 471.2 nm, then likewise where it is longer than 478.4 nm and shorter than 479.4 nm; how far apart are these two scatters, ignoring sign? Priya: 0.43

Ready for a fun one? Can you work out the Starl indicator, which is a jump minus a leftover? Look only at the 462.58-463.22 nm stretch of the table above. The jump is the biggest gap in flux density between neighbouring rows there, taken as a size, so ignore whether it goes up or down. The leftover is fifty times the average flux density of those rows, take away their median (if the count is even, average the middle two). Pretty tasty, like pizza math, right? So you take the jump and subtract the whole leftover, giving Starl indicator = -783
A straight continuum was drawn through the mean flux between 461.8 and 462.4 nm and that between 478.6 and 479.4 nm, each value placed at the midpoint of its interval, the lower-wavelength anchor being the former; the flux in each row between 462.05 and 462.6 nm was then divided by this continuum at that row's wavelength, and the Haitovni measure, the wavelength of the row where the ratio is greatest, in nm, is 462.209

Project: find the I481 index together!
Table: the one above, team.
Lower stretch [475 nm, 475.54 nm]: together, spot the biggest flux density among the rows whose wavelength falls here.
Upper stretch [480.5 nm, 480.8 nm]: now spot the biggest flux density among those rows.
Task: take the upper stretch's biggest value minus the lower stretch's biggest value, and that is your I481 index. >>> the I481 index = -3.2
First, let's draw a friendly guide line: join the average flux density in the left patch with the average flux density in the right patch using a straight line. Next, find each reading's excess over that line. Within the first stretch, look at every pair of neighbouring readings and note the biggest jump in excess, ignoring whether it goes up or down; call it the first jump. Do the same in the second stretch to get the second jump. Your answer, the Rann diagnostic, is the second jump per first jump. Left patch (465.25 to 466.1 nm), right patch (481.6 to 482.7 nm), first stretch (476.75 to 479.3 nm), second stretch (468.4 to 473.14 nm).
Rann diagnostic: 1.5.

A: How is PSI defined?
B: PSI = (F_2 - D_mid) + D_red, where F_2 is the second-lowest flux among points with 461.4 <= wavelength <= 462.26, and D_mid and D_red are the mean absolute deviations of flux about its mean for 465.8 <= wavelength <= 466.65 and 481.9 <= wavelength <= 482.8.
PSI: 14.8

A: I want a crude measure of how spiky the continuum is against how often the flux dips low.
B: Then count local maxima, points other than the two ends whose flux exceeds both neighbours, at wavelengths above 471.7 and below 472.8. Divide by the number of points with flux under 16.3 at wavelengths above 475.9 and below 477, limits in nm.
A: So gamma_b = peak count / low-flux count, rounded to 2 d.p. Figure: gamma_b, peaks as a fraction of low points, 0.22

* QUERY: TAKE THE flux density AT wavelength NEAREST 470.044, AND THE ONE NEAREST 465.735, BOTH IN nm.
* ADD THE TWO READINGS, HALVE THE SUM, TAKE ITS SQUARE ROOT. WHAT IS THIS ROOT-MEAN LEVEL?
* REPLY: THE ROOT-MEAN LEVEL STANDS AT 3.94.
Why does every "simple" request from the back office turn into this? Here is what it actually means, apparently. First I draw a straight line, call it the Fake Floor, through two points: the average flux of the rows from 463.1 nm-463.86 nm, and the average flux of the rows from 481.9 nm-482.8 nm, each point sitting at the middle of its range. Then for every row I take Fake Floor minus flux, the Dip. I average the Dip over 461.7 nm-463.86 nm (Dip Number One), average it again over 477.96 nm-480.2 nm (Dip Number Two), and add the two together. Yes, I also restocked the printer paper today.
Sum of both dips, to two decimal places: -0.41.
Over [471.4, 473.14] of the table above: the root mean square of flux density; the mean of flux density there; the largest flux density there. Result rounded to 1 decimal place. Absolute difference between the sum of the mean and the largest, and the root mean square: 18.3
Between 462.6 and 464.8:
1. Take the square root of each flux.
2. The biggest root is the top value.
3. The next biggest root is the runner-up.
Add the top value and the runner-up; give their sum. 8.22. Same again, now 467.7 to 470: 8.36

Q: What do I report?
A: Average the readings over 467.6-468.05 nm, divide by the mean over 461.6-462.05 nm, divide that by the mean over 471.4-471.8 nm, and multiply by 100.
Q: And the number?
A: 6.0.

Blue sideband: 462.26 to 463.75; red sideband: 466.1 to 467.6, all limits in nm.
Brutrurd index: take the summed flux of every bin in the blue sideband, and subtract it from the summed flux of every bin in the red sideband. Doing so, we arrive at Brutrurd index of -14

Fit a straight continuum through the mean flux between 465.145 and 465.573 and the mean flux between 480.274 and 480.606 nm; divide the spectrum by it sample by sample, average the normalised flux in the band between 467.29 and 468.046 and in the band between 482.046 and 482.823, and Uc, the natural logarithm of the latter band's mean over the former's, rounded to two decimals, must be -0.11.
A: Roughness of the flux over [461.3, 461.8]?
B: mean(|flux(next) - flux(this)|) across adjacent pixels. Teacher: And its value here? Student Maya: 1.30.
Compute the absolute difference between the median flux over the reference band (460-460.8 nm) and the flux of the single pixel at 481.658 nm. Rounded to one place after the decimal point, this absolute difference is 0.3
